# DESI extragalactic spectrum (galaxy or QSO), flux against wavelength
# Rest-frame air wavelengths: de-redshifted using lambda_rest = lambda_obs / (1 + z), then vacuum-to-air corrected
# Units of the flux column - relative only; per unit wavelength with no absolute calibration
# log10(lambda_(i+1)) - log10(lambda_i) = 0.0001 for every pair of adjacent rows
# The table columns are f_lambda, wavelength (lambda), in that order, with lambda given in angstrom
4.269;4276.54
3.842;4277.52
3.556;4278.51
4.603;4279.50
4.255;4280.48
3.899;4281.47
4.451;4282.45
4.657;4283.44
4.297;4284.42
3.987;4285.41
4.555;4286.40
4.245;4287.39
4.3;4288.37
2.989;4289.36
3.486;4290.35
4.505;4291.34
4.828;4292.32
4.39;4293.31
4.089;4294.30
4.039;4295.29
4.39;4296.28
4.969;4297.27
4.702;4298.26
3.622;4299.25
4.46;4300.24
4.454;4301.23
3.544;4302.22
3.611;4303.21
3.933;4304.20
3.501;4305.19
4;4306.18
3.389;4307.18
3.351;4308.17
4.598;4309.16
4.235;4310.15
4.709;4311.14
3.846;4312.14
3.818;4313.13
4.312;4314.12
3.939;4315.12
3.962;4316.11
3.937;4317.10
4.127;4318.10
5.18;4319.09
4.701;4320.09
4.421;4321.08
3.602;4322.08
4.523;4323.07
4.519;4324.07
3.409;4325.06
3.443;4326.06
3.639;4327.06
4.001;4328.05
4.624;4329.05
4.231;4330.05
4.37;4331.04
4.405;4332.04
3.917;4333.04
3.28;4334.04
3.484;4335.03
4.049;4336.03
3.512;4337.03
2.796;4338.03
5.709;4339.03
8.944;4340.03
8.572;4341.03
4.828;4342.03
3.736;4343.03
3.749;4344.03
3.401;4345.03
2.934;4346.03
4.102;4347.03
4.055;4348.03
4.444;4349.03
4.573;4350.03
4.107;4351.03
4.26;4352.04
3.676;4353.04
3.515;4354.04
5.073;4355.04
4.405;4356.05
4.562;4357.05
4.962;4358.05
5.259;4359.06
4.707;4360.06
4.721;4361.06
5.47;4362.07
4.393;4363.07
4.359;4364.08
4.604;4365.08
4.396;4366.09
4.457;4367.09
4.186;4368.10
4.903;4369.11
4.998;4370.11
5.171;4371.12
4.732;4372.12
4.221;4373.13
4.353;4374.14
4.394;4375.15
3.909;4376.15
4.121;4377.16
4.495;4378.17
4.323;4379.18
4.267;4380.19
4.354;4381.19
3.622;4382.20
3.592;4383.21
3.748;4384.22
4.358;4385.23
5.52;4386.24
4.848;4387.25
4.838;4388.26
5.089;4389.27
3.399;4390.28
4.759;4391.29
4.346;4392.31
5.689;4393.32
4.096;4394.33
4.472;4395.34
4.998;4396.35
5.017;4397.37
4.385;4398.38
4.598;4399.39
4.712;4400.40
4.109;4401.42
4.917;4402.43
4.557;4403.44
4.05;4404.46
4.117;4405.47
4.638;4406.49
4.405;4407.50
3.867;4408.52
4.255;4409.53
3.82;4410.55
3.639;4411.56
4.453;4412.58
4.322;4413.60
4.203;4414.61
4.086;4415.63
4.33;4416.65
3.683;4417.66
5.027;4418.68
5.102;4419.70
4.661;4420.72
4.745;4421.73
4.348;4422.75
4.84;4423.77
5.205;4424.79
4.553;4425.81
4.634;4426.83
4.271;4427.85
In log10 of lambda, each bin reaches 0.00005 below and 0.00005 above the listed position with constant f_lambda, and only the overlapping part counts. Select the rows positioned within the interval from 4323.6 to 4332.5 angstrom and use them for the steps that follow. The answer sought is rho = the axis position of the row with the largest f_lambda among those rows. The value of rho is 4329.05 angstrom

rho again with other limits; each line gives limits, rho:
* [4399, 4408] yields 4402.43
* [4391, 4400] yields 4393.32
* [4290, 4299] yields 4297.27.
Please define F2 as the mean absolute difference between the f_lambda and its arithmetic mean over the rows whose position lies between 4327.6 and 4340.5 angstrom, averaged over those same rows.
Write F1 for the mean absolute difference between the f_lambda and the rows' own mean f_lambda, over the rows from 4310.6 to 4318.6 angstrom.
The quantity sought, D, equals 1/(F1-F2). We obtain -1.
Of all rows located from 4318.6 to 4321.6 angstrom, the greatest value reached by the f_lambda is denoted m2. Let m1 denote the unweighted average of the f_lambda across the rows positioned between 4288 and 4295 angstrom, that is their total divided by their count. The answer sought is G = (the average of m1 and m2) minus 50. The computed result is -45.4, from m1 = 4.08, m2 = 5.18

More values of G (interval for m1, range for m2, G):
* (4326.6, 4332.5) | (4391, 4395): -45.0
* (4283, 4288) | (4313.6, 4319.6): -45.2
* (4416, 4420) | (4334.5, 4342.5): -43.3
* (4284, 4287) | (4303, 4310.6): -45.6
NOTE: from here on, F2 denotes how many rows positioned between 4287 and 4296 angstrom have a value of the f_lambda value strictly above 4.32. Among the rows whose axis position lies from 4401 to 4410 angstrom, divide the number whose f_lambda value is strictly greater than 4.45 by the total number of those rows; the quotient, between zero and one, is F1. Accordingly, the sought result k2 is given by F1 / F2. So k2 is 0.11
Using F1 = 0.33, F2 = 3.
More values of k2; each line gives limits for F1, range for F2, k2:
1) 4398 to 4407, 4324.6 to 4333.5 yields 0.19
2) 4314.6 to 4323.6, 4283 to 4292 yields 0.11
